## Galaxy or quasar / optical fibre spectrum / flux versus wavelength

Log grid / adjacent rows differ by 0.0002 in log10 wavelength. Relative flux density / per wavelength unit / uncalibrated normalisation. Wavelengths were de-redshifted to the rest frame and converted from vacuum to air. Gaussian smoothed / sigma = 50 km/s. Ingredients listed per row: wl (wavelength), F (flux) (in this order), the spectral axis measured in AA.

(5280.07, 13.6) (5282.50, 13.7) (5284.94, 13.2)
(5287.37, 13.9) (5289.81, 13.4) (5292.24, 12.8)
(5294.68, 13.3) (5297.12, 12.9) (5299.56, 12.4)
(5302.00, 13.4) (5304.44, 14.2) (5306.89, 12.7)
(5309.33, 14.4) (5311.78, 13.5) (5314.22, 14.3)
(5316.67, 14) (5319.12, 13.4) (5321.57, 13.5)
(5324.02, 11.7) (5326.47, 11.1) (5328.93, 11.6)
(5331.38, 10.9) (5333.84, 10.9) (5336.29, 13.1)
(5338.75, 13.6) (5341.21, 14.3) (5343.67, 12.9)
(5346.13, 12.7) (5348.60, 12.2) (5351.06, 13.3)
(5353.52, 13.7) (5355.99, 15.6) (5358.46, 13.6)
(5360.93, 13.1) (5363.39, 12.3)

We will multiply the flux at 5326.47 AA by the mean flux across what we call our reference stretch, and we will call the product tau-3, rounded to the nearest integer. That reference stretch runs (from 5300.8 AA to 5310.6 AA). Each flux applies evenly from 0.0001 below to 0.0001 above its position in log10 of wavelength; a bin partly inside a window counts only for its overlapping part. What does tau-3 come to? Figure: 152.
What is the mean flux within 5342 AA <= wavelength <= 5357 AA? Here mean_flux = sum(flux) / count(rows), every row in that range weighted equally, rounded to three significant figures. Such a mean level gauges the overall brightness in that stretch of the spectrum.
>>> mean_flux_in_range 13.4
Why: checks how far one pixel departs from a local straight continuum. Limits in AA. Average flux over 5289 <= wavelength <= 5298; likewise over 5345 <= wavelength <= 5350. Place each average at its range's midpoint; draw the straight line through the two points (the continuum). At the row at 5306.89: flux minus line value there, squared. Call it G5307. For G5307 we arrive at 0.1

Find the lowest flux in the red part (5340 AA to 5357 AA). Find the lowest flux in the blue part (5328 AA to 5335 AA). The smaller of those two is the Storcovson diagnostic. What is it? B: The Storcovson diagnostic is 10.9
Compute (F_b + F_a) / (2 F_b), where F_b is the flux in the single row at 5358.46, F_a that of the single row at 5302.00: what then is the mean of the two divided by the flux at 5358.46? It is 0.99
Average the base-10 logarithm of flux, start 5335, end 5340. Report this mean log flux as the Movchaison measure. 1.13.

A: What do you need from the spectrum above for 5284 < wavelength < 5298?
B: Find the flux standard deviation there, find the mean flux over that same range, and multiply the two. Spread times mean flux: 5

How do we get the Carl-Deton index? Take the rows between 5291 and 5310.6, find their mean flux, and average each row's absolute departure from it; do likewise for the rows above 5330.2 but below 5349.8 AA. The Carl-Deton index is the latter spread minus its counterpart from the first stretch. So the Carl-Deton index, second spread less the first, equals 0.37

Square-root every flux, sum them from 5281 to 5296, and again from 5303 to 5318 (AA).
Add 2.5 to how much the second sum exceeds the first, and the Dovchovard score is 2.9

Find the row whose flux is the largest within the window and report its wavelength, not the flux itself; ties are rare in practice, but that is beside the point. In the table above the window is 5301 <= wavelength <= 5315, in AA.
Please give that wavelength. 5309.33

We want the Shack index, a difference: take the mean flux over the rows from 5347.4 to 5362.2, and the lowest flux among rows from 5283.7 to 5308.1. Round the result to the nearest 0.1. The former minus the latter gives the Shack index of 1.2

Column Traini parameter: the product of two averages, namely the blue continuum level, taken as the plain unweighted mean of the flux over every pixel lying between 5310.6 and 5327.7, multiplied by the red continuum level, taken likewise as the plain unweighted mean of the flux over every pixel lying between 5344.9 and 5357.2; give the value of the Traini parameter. 176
